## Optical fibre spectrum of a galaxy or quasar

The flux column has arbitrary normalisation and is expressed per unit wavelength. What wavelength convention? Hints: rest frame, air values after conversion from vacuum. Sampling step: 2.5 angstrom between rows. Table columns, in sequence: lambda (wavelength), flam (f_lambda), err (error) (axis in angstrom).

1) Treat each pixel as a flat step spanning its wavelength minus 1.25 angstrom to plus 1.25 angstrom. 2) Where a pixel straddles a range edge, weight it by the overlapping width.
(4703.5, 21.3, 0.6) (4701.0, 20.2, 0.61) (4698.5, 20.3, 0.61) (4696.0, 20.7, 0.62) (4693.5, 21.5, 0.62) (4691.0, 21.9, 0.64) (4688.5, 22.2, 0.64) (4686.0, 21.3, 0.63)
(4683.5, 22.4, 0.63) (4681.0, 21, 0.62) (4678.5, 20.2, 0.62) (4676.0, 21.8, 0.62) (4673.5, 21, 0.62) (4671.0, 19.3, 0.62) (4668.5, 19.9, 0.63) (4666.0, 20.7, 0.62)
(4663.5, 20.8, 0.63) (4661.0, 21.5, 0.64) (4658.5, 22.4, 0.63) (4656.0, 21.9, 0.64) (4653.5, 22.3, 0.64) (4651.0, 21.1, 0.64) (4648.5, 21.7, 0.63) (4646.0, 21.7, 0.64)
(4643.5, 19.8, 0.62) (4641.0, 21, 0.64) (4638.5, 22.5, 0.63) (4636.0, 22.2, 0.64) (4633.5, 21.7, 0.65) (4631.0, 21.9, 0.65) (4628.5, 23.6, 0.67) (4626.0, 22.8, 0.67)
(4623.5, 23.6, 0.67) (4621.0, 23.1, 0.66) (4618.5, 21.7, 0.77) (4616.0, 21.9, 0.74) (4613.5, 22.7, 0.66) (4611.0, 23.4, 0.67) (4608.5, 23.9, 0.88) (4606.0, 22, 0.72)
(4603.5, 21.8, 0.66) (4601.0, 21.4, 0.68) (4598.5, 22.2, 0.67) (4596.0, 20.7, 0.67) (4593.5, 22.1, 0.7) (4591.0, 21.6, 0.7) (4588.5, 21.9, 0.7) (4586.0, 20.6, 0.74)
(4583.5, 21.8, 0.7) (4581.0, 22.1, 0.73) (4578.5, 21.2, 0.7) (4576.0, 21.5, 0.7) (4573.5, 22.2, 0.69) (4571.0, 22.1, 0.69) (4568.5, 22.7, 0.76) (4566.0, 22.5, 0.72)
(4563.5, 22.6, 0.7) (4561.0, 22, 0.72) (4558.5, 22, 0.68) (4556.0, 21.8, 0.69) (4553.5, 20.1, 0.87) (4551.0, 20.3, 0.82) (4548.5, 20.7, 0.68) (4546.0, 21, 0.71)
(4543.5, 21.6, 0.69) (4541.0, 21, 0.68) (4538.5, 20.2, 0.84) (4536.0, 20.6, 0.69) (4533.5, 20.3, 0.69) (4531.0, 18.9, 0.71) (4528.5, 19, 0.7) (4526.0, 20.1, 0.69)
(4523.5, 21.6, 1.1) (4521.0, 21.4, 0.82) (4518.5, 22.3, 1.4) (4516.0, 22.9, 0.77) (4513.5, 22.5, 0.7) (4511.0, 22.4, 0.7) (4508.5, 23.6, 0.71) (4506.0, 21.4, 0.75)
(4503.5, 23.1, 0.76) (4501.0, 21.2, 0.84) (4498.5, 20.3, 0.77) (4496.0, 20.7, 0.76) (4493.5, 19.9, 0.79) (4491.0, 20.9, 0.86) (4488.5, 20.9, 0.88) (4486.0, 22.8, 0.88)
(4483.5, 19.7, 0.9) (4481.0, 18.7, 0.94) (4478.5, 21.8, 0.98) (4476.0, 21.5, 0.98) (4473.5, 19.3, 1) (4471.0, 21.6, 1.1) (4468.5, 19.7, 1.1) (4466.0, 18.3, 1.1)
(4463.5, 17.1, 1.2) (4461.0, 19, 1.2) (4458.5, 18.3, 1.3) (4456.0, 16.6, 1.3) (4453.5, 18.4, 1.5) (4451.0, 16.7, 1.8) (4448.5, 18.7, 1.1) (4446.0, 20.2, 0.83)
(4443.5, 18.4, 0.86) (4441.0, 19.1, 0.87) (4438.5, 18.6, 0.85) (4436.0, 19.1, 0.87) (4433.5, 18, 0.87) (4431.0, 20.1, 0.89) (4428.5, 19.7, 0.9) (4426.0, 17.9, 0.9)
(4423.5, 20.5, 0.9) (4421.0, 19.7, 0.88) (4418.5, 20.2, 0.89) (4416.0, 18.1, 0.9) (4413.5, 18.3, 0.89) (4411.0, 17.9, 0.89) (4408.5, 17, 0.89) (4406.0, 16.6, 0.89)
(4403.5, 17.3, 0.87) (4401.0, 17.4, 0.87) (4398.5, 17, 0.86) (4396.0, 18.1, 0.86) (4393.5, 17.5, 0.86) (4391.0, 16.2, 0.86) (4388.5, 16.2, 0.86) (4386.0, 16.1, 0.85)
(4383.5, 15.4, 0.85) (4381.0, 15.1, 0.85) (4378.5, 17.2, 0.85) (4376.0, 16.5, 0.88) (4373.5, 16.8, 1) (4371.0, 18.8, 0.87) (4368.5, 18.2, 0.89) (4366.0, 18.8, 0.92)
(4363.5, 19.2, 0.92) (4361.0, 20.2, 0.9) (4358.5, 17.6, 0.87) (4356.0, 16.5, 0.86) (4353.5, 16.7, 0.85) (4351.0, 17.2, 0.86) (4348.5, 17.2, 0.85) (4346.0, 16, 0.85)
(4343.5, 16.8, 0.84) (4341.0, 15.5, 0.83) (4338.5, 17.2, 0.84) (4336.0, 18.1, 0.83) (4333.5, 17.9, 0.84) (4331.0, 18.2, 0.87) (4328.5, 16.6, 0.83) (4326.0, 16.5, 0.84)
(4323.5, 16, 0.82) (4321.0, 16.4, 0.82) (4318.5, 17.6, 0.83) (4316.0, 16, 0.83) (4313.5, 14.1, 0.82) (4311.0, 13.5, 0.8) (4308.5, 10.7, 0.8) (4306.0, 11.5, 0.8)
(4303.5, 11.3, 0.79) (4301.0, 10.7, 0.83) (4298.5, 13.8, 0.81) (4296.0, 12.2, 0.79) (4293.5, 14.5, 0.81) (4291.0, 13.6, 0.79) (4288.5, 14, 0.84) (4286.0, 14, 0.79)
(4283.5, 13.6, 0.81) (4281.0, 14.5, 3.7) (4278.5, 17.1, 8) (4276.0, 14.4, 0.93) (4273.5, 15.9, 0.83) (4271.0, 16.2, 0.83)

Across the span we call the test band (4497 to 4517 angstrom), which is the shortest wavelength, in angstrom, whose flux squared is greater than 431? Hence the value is 4501.0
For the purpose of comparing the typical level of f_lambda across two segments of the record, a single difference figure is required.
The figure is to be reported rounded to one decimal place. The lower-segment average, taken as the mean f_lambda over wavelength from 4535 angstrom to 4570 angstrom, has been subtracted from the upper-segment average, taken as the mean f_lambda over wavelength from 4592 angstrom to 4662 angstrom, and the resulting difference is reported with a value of 0.7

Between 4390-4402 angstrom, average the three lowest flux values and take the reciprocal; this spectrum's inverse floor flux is 0.059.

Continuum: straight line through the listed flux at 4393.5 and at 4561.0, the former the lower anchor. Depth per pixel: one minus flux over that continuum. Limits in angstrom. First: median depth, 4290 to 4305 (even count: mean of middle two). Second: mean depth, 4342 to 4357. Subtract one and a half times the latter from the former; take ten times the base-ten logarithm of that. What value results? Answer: -8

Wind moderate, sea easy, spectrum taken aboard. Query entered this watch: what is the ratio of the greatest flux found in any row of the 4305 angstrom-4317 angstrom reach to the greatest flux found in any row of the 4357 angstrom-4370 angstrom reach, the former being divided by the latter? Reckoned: 0.79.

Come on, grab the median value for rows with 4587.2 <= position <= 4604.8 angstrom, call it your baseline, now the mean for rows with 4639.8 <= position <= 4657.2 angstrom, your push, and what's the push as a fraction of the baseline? 0.98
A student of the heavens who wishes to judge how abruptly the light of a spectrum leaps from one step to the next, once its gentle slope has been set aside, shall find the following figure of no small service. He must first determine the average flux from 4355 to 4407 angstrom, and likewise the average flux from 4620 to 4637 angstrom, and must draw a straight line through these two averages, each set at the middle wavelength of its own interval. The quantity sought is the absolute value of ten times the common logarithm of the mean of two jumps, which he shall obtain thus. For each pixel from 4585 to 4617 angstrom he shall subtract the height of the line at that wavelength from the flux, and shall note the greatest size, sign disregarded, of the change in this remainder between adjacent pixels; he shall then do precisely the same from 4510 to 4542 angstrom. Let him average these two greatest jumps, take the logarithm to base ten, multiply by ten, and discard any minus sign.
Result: 2.3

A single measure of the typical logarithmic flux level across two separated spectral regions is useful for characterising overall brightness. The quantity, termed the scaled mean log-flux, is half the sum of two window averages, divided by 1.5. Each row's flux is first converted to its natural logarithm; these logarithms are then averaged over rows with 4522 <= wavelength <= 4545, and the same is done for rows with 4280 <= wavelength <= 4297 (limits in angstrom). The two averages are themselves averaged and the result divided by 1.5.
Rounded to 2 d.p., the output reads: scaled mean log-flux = 1.88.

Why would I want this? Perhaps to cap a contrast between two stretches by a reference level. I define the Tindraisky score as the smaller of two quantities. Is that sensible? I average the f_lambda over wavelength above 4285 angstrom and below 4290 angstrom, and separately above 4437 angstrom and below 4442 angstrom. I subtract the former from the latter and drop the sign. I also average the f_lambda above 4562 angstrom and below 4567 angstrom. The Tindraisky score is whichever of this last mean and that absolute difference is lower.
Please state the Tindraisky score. 4.9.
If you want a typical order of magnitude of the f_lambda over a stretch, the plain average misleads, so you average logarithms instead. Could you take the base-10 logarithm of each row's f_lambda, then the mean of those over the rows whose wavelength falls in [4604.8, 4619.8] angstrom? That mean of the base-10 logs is 1.35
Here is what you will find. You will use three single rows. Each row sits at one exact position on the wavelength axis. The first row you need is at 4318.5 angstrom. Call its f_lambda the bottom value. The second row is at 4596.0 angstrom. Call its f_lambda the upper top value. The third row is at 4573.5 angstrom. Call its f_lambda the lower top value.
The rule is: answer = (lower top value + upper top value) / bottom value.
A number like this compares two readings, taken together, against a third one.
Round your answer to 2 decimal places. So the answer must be 2.44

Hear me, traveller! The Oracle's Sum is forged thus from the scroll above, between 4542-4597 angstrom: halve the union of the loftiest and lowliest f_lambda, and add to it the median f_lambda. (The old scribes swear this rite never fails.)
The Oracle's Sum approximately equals 43.2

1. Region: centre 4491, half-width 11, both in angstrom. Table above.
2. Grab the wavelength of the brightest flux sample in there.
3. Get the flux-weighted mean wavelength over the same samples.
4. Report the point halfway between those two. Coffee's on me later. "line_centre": 4488.5 angstrom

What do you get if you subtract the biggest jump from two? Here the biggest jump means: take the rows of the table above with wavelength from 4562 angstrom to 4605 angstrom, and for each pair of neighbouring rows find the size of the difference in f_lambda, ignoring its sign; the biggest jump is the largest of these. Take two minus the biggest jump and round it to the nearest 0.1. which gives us 0.5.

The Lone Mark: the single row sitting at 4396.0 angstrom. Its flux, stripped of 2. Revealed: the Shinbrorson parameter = 16.1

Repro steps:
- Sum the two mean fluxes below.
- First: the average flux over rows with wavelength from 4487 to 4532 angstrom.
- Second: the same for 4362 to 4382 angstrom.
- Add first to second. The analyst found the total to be 39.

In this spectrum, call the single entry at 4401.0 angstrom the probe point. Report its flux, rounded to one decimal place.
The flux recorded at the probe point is 17.4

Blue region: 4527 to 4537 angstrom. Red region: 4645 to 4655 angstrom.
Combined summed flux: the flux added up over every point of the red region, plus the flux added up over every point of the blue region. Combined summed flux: 166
